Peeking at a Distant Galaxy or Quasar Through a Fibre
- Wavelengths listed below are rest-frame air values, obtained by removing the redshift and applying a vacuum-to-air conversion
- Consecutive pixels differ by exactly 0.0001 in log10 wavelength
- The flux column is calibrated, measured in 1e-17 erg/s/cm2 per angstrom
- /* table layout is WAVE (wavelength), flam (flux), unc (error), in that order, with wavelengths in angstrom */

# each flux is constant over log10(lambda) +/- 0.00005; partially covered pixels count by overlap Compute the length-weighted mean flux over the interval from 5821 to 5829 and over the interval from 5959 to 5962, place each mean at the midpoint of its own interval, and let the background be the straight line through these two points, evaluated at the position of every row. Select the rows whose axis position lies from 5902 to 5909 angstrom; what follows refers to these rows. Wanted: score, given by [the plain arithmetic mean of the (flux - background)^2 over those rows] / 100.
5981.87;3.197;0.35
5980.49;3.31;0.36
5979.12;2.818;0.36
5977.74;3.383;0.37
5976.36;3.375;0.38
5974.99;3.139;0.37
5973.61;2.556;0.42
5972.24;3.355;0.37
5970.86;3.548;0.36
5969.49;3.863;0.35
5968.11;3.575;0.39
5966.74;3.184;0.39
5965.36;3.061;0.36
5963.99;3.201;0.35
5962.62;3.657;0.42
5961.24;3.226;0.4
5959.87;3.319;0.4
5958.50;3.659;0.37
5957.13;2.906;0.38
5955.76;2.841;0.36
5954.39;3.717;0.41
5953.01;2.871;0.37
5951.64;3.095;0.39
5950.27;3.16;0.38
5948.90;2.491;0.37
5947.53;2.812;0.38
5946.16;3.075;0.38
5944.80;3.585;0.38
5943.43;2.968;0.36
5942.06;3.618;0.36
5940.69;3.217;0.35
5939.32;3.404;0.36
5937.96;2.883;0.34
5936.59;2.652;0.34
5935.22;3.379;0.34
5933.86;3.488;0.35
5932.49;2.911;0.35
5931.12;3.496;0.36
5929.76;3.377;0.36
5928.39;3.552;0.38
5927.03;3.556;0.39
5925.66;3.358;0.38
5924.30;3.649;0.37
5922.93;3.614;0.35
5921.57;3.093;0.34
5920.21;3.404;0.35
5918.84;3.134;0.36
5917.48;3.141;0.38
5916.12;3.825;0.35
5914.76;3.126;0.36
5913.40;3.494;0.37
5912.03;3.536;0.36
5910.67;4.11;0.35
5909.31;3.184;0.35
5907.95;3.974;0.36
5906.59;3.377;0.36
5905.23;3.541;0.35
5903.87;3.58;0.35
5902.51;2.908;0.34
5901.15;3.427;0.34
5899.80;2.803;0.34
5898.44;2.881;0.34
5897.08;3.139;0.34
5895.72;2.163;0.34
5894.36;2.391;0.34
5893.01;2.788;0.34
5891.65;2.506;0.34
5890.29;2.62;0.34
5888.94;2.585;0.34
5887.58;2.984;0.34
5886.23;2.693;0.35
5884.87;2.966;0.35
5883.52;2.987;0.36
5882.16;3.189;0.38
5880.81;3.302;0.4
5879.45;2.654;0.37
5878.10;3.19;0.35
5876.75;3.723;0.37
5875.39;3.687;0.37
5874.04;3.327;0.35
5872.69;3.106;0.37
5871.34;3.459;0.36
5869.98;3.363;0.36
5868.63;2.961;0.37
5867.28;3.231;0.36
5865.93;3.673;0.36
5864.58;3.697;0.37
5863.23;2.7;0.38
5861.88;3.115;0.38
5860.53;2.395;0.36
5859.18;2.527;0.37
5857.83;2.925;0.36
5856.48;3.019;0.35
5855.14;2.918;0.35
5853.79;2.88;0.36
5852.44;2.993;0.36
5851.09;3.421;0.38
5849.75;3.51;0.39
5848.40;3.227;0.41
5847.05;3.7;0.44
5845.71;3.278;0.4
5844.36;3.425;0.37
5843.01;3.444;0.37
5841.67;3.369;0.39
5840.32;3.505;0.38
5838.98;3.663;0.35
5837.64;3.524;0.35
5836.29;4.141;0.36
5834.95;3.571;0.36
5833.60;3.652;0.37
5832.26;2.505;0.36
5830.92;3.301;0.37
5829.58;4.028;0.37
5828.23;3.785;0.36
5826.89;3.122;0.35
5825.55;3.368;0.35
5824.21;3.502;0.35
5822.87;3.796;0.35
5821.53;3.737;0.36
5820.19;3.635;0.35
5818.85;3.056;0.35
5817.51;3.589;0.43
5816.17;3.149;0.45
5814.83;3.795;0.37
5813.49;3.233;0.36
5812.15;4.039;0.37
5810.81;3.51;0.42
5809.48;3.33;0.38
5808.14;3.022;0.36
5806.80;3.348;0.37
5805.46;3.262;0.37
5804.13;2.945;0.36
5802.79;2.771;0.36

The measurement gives 0.0013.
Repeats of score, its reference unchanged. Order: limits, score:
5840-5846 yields 0.0002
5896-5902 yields 0.0019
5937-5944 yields 0.0009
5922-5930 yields 0.0004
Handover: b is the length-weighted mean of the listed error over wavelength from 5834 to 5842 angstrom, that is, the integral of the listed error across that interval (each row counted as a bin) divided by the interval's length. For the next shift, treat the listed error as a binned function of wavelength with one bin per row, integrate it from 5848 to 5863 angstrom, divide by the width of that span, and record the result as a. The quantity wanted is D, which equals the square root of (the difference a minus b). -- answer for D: 0.08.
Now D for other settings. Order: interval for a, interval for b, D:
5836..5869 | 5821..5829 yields 0.14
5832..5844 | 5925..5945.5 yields 0.08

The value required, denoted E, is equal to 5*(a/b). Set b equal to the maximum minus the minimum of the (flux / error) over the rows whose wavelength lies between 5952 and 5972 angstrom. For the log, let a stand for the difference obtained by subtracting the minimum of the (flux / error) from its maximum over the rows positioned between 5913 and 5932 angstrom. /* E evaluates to 3.9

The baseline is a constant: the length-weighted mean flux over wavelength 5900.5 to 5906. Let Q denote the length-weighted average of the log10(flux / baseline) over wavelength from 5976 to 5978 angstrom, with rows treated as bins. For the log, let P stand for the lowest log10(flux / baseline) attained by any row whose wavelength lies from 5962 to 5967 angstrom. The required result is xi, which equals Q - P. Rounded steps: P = -0.041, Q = 0.00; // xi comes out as 0.043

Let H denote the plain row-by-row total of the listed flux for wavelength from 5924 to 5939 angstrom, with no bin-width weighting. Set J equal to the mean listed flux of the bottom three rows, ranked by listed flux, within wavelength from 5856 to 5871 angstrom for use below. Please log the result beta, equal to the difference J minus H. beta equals -33.8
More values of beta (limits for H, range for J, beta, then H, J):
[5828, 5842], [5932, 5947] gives -36.2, 39.0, 2.82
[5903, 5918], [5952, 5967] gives -36.0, 38.9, 2.87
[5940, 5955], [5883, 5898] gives -32.3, 34.6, 2.35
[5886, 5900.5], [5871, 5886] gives -26.7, 29.6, 2.87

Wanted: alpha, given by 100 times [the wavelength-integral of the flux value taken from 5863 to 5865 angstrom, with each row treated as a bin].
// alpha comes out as 649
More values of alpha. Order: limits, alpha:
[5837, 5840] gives 1078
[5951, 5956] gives 1576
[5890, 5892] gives 511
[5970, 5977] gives 2249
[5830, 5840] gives 3497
